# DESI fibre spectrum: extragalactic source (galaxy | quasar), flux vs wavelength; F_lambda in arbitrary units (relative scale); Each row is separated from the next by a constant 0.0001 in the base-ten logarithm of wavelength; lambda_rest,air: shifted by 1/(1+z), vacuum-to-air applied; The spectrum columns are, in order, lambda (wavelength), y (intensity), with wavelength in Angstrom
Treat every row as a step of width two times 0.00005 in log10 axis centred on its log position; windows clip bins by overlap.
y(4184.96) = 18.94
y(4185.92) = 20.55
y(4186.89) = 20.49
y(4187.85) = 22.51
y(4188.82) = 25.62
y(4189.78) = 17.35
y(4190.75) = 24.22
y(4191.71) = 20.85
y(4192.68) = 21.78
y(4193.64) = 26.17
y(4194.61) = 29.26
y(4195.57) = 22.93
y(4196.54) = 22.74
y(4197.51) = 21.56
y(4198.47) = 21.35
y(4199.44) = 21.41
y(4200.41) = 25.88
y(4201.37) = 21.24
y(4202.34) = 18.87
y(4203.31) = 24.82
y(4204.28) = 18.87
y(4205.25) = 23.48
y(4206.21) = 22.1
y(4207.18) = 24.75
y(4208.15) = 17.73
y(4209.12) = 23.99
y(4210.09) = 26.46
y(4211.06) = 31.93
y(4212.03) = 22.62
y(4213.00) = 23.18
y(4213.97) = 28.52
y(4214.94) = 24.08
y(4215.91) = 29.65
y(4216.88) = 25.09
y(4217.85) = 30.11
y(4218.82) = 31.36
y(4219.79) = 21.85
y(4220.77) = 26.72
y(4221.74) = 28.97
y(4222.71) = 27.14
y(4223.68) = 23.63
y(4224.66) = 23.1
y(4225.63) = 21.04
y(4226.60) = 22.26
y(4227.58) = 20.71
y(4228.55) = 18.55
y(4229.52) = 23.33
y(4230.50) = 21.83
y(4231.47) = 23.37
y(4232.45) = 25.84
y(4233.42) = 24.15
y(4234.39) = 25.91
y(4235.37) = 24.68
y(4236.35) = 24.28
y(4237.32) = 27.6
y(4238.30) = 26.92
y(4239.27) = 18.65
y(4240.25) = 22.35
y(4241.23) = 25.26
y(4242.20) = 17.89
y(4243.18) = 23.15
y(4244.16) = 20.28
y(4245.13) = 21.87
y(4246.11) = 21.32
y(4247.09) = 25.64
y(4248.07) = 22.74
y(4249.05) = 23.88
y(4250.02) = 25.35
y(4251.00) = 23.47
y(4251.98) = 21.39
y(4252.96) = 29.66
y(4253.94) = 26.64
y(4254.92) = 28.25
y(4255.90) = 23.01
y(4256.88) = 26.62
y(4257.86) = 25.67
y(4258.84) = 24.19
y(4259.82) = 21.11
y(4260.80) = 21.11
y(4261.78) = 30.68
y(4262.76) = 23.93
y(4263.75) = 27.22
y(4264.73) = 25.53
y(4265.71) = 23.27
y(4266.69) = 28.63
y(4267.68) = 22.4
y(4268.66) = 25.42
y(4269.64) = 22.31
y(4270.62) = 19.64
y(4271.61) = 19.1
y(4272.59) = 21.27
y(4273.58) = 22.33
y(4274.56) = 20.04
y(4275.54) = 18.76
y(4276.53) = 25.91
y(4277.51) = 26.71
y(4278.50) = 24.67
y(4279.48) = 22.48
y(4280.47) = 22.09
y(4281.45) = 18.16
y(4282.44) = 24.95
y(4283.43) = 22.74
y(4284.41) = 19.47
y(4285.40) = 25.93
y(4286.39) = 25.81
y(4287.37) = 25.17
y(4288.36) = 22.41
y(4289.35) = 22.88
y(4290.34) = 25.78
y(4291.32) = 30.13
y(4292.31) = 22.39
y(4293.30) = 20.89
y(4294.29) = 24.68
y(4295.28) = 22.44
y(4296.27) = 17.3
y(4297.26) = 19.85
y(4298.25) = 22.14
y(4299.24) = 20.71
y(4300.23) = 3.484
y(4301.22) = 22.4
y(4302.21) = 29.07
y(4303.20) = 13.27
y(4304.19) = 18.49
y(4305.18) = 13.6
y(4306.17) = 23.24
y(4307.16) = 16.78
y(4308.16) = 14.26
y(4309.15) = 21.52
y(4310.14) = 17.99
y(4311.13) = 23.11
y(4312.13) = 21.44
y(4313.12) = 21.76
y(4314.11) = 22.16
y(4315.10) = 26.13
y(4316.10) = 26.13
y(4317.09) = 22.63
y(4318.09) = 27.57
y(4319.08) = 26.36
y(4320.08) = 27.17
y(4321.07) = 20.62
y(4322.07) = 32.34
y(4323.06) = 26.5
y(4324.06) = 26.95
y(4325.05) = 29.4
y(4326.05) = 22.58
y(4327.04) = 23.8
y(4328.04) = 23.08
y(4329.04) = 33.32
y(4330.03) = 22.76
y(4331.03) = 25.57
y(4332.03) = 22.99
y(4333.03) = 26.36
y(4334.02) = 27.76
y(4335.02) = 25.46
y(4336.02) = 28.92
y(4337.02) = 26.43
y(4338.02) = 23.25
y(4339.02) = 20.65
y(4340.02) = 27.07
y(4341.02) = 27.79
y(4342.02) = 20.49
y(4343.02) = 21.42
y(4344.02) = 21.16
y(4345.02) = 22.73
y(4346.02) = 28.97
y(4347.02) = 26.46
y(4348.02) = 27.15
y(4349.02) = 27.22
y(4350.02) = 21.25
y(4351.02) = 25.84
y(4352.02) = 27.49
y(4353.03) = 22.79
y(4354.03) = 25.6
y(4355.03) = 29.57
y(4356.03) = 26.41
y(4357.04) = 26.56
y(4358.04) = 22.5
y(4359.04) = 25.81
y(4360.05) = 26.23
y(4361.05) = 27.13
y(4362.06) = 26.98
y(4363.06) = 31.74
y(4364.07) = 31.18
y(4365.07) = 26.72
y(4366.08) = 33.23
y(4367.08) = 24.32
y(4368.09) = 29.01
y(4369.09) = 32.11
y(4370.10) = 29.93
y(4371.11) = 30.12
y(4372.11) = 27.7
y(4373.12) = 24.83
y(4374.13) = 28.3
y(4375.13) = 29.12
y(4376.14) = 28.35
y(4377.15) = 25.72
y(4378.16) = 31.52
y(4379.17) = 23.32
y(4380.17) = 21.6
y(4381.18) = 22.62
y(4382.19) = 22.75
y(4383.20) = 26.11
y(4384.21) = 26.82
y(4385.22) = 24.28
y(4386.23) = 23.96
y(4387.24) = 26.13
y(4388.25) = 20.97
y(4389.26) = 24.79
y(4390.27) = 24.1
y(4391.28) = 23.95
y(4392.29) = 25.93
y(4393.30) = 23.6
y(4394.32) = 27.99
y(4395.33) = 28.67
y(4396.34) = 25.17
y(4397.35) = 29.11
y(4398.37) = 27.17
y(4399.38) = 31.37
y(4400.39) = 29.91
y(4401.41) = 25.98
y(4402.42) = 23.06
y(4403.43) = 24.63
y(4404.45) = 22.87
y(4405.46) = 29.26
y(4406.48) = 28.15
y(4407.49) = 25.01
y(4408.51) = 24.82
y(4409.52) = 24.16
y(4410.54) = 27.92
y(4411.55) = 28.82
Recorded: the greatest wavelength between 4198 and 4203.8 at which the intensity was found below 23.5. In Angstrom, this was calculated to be 4202.34 Angstrom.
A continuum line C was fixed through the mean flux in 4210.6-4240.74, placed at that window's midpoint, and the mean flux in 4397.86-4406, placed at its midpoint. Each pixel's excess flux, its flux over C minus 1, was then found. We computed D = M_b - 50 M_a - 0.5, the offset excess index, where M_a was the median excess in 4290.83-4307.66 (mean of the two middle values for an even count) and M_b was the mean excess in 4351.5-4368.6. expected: 9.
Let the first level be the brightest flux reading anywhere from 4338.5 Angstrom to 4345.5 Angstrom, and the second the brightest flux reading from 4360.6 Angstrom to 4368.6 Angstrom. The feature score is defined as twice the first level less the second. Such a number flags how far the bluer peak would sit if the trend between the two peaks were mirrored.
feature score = 22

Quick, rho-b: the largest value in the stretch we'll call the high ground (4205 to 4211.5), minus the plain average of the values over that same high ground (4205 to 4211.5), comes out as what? 7.6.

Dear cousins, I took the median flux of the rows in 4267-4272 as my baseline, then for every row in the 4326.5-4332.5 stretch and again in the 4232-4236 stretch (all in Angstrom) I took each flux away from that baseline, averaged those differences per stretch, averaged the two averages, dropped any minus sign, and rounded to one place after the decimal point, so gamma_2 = 2.9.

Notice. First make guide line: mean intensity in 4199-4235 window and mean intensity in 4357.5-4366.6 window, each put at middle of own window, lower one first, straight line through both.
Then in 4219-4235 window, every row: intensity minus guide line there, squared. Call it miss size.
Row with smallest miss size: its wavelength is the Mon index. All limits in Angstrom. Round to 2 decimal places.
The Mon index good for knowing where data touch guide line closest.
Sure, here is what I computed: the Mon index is 4233.42 Angstrom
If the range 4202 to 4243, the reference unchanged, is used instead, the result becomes 4209.12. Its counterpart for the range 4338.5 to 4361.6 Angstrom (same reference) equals 4352.02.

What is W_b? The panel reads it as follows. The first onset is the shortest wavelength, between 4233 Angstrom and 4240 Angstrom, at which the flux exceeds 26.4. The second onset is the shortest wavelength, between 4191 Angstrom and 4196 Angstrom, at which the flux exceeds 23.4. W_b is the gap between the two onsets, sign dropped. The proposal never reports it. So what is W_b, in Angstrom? 43.7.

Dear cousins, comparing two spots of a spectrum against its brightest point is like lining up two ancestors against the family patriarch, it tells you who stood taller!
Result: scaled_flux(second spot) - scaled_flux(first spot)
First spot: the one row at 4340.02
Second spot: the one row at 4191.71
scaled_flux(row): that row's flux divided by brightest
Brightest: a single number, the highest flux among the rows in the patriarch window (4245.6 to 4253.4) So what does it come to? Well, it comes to -0.21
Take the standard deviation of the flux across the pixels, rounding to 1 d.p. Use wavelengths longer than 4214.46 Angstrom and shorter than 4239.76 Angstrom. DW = 3.3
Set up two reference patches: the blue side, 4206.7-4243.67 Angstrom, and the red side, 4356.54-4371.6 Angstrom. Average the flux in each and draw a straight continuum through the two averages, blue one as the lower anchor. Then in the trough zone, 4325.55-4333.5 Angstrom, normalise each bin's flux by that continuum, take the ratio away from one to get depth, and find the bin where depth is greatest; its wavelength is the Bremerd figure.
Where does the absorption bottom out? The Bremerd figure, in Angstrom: 4326.05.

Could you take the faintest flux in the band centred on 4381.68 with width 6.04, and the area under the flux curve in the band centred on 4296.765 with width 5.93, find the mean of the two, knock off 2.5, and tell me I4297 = 71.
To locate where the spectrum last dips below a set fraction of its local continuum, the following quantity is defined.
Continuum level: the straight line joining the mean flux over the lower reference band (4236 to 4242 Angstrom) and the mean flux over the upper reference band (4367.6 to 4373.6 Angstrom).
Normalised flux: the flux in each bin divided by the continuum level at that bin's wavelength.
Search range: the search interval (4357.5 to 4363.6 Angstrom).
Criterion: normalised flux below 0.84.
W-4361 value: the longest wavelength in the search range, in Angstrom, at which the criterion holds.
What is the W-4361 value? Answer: 4358.04 Angstrom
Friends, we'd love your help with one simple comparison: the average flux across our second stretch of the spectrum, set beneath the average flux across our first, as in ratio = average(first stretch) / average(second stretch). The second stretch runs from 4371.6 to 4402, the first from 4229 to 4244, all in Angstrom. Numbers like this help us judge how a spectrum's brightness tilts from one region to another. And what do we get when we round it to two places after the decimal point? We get 0.91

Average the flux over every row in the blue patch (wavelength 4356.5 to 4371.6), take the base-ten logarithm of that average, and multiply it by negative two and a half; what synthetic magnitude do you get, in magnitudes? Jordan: -3.63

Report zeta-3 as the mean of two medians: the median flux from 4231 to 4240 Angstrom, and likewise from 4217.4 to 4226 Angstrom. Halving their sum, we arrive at 25.7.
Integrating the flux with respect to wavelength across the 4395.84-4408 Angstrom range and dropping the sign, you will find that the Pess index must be 326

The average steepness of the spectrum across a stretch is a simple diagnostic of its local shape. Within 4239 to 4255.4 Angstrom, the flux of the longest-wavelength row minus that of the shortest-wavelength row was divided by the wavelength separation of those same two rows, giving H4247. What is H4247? 0.61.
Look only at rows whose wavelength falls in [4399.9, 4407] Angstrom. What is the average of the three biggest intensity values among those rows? 29.1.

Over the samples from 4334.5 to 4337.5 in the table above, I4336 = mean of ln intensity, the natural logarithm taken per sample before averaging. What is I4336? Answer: 3.29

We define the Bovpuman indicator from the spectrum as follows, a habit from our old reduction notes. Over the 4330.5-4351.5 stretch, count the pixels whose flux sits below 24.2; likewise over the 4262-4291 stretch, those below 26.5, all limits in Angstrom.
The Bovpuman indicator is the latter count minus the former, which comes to 18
